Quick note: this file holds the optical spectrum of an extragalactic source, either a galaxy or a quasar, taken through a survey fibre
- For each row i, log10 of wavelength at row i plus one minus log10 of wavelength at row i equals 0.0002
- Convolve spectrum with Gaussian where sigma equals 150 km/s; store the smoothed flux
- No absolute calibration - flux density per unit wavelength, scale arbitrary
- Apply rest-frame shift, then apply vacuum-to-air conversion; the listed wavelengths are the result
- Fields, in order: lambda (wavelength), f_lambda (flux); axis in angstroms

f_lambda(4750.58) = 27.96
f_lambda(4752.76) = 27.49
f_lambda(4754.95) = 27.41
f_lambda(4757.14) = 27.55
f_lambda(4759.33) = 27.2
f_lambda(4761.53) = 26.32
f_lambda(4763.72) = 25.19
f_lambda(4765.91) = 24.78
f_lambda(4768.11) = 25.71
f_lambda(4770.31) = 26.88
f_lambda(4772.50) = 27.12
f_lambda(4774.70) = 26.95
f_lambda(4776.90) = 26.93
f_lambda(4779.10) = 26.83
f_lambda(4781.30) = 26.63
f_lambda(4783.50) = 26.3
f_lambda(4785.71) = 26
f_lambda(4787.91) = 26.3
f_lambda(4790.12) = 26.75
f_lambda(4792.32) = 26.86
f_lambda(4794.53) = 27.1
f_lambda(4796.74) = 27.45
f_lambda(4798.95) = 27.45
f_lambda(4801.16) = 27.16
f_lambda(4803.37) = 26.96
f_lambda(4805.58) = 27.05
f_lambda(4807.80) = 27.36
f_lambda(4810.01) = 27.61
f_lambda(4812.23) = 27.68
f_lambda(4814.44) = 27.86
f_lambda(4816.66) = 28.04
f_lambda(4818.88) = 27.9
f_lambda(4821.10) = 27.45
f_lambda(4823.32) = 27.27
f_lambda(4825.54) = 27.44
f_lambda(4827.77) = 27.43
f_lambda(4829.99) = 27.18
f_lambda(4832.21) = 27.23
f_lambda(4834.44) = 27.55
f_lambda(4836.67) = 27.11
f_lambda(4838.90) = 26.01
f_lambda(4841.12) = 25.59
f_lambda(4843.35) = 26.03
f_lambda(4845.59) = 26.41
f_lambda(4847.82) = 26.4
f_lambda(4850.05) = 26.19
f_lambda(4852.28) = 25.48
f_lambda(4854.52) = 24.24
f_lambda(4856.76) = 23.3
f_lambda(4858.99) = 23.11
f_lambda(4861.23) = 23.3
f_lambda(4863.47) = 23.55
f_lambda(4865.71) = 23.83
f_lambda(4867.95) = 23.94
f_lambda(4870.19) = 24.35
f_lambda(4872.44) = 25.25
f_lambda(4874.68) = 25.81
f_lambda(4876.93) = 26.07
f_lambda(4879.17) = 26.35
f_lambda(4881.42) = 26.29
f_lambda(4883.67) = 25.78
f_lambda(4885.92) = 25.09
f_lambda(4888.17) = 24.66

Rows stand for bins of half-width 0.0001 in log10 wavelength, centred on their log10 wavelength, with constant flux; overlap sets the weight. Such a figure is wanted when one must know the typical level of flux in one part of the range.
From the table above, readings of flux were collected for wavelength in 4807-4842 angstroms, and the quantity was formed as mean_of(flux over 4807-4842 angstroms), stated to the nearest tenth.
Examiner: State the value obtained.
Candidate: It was 27.3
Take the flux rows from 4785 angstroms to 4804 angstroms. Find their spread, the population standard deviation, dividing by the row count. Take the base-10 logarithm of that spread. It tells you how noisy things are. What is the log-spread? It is -0.3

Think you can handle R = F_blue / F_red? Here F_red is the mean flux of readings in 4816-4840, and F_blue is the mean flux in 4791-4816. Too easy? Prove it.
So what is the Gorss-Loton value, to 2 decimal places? 1.00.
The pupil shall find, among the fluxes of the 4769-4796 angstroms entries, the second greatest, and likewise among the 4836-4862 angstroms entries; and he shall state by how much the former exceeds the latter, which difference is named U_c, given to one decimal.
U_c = 0.7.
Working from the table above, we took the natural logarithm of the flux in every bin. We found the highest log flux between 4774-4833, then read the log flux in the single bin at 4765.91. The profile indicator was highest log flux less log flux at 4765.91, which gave 0.124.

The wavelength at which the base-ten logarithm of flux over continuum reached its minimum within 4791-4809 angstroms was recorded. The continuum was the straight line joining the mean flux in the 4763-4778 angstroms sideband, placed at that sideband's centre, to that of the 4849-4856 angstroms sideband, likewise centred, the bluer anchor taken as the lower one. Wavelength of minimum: 4792.32 angstroms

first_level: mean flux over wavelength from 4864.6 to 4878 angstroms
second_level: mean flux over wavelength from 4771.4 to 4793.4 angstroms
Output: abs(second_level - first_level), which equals 1.8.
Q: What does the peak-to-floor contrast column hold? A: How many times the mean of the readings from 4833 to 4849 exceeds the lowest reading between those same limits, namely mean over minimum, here 1.03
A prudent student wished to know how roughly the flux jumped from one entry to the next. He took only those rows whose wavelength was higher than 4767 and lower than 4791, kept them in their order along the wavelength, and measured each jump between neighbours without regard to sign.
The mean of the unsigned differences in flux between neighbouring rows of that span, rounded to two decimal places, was 0.33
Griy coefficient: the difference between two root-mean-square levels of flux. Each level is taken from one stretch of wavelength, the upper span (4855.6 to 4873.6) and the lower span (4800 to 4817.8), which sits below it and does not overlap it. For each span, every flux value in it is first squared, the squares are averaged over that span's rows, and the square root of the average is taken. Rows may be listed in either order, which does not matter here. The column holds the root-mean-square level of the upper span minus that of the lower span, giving -4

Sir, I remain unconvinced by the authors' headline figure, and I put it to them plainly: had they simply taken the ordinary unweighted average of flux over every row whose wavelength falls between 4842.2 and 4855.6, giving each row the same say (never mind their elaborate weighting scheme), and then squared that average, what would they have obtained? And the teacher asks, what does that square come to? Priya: 665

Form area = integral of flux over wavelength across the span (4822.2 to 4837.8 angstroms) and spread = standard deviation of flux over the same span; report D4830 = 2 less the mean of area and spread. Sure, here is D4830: -211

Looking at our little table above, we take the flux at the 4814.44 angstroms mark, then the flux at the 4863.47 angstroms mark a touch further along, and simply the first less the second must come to 4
